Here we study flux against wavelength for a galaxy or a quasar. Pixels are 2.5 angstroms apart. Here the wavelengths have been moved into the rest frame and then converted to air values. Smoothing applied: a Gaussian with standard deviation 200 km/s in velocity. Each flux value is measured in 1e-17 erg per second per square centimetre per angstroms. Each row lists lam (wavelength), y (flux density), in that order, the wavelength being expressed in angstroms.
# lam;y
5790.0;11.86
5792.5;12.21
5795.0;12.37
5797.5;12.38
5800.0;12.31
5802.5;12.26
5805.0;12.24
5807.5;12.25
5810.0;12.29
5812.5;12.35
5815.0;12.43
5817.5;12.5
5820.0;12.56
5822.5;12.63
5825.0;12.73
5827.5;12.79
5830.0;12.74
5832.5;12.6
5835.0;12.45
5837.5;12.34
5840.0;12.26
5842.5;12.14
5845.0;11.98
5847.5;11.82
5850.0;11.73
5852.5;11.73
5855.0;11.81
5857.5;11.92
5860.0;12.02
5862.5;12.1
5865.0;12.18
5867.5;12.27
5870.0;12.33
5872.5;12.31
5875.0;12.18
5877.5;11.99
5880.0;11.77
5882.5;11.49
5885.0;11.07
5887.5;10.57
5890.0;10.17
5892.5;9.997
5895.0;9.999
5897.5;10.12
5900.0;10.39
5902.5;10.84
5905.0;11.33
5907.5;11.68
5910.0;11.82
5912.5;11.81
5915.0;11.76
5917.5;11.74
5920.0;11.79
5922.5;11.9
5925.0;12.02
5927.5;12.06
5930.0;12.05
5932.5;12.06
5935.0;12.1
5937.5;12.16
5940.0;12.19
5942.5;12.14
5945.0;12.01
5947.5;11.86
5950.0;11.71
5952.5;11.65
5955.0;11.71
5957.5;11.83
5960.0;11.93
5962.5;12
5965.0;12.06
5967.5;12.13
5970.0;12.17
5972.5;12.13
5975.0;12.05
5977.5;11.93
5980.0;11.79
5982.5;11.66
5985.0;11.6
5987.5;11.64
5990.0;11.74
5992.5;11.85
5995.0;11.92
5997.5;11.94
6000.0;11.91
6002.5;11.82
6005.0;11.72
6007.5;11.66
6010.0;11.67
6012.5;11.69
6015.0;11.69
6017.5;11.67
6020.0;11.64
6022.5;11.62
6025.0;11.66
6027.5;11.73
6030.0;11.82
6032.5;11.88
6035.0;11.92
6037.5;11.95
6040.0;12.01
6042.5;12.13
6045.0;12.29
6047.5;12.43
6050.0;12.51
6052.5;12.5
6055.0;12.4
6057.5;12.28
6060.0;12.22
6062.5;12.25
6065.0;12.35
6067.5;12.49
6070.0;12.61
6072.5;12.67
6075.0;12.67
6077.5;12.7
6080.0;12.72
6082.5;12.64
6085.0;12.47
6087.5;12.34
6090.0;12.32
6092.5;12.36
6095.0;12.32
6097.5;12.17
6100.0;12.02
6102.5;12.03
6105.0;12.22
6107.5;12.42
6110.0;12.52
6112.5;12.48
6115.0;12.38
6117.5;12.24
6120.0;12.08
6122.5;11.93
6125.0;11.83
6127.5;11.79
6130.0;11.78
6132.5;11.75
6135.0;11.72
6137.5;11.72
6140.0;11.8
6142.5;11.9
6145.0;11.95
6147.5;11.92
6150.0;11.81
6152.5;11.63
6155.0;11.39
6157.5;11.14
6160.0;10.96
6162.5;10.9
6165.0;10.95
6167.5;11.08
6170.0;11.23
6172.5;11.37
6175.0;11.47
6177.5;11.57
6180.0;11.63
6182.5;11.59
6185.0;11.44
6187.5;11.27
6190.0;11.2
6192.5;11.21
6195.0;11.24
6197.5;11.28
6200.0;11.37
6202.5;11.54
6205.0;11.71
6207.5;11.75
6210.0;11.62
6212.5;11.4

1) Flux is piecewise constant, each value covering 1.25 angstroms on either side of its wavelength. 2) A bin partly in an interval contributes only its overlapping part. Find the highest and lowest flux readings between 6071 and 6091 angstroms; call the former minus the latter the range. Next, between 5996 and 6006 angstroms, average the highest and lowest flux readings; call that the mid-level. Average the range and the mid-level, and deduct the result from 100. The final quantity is 93.9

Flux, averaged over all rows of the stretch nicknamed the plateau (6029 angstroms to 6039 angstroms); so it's 11.9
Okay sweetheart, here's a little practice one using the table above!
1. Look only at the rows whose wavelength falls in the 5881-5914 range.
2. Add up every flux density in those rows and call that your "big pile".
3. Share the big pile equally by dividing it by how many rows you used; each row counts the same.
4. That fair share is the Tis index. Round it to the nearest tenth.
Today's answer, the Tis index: 10.9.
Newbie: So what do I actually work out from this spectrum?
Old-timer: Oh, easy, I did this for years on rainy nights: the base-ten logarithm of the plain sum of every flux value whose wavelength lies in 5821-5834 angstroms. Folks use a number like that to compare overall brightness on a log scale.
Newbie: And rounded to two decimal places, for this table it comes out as 1.80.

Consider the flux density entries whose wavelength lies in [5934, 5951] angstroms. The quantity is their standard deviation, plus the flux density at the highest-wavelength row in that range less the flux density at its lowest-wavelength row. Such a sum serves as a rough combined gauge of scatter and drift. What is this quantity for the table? -0.2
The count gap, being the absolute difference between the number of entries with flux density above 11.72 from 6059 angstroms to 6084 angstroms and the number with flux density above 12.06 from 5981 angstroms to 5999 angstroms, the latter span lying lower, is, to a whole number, 10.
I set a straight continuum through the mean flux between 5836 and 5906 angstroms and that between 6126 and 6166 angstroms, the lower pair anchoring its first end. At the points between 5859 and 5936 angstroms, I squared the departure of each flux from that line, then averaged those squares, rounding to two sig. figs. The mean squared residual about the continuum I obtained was 0.54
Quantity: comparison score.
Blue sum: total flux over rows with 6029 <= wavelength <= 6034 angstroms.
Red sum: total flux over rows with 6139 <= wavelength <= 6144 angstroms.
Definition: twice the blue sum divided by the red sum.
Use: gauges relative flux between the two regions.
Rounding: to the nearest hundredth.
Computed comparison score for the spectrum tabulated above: 2.00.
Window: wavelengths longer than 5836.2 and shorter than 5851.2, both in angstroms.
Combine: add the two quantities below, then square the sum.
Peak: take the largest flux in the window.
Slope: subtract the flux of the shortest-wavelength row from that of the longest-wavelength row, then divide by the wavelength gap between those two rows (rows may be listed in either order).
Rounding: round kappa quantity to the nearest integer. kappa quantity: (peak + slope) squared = 151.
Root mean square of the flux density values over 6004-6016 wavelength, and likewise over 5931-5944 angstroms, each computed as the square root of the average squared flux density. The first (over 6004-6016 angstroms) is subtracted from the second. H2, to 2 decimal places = 0.44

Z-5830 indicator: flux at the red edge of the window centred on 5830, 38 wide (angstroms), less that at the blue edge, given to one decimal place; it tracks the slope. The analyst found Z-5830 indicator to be -0.5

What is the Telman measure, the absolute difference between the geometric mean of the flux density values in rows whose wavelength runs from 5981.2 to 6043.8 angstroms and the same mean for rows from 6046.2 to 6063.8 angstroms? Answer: 0.6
